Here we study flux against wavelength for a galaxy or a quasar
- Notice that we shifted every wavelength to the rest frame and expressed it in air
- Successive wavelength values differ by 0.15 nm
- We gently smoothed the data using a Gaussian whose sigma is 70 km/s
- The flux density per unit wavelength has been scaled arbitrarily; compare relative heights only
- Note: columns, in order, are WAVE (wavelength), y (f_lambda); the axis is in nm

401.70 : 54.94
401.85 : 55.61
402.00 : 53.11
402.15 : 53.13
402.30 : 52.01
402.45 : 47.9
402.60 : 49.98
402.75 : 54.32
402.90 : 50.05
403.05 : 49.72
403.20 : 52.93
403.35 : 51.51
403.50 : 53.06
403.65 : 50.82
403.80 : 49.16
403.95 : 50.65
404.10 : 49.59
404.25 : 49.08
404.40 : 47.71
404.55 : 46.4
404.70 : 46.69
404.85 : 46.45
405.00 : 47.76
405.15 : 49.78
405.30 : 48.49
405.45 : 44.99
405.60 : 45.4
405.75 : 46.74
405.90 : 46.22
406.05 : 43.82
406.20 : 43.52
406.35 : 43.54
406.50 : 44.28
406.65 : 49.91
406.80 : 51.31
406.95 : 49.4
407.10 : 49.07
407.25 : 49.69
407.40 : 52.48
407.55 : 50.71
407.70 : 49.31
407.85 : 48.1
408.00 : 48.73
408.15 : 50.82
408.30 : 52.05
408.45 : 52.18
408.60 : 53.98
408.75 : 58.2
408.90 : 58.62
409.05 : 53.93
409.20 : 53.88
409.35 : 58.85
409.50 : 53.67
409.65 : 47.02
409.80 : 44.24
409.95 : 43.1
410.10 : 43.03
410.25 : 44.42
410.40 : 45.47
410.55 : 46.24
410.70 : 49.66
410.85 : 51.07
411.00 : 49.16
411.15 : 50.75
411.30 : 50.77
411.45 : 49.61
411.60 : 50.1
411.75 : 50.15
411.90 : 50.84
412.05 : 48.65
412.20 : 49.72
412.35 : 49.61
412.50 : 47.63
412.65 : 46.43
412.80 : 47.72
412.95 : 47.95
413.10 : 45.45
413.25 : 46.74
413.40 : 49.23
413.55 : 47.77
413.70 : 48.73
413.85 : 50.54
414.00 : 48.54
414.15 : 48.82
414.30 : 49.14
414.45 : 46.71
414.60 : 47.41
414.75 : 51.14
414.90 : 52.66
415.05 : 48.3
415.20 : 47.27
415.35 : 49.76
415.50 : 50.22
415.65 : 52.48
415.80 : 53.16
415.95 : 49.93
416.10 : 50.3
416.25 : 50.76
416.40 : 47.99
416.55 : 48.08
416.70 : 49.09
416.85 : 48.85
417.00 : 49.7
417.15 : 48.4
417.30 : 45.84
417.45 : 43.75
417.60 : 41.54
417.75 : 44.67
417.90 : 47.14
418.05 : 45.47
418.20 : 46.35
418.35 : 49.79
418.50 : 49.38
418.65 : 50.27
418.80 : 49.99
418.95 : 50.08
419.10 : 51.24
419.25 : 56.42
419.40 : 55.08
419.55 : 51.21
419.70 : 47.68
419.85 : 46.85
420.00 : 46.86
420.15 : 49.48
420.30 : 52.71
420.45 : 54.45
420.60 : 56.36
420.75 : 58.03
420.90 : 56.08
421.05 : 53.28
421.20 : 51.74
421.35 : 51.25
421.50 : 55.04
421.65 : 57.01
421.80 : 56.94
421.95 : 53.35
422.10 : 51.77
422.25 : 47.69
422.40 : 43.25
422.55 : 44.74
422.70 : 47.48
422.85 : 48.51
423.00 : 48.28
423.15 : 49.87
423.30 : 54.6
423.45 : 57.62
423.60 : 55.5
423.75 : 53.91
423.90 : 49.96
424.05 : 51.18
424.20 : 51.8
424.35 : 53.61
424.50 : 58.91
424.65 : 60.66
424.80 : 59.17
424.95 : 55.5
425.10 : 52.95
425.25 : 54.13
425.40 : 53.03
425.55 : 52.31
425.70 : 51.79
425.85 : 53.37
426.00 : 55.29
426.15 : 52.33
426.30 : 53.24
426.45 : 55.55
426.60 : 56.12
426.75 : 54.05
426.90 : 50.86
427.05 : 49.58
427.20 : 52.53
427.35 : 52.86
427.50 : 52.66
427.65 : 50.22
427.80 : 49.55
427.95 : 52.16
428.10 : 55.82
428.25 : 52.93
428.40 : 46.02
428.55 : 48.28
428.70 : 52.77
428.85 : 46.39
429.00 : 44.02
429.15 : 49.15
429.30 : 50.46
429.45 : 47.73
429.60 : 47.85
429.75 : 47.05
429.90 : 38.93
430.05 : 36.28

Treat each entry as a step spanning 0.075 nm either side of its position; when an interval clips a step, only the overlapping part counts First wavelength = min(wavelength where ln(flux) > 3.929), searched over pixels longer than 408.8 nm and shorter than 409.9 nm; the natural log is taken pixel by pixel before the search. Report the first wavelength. 408.90 nm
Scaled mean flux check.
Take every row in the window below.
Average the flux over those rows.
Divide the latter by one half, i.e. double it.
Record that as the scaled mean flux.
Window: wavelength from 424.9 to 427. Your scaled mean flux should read 107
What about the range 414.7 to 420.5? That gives 99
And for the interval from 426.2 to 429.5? 102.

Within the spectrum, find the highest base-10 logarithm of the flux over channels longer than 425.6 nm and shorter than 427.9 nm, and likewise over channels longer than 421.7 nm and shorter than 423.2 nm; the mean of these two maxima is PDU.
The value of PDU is 1.75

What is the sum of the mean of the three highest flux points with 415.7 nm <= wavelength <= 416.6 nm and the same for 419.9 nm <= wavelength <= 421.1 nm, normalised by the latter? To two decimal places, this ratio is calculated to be 1.90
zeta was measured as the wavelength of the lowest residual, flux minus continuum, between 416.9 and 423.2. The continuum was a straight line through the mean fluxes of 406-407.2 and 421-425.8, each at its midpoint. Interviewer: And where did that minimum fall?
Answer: 417.60 nm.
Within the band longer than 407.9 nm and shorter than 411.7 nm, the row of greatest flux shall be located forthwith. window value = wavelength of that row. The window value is 409.35 nm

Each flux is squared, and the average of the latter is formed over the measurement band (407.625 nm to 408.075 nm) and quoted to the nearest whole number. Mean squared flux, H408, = 2373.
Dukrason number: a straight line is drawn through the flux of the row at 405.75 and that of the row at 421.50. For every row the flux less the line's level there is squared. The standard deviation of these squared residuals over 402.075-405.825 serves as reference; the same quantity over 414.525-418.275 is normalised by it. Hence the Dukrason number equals 1.3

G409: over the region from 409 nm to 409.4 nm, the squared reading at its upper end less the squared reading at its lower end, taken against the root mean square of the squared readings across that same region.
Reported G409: 0.18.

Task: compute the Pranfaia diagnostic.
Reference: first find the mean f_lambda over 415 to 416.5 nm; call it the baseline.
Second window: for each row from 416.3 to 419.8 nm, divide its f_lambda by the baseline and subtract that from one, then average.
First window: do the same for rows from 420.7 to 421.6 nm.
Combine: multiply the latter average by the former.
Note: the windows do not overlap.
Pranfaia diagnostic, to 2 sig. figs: -0.0024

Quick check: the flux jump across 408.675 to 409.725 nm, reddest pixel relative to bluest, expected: -11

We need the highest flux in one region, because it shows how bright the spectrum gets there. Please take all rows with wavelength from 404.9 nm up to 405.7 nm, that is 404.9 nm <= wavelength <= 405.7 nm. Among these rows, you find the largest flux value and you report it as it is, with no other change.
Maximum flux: 49.78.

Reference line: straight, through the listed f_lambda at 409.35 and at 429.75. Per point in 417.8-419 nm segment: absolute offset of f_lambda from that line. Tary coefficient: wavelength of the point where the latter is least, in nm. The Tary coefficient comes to 418.65 nm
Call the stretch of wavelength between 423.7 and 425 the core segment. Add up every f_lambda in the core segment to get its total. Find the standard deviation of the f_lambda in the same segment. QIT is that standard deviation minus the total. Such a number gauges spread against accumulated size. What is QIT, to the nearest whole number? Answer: -491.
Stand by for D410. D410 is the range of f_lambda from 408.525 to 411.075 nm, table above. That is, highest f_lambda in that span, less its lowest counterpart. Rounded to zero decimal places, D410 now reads 16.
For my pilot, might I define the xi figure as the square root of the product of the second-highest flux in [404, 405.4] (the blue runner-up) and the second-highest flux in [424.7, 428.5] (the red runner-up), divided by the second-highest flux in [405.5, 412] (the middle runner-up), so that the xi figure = 0.90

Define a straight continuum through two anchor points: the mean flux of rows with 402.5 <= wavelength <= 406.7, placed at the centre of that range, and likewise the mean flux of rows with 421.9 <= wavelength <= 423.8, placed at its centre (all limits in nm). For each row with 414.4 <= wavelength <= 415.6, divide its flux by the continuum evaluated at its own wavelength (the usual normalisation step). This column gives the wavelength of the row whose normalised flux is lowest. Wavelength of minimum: 414.45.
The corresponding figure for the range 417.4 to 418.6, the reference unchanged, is 417.60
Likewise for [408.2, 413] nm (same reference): 410.10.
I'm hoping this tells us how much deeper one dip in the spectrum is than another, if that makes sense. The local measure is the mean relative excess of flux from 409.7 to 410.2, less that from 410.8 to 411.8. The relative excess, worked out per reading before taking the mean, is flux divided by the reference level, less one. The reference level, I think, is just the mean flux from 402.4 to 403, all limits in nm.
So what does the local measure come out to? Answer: -0.13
